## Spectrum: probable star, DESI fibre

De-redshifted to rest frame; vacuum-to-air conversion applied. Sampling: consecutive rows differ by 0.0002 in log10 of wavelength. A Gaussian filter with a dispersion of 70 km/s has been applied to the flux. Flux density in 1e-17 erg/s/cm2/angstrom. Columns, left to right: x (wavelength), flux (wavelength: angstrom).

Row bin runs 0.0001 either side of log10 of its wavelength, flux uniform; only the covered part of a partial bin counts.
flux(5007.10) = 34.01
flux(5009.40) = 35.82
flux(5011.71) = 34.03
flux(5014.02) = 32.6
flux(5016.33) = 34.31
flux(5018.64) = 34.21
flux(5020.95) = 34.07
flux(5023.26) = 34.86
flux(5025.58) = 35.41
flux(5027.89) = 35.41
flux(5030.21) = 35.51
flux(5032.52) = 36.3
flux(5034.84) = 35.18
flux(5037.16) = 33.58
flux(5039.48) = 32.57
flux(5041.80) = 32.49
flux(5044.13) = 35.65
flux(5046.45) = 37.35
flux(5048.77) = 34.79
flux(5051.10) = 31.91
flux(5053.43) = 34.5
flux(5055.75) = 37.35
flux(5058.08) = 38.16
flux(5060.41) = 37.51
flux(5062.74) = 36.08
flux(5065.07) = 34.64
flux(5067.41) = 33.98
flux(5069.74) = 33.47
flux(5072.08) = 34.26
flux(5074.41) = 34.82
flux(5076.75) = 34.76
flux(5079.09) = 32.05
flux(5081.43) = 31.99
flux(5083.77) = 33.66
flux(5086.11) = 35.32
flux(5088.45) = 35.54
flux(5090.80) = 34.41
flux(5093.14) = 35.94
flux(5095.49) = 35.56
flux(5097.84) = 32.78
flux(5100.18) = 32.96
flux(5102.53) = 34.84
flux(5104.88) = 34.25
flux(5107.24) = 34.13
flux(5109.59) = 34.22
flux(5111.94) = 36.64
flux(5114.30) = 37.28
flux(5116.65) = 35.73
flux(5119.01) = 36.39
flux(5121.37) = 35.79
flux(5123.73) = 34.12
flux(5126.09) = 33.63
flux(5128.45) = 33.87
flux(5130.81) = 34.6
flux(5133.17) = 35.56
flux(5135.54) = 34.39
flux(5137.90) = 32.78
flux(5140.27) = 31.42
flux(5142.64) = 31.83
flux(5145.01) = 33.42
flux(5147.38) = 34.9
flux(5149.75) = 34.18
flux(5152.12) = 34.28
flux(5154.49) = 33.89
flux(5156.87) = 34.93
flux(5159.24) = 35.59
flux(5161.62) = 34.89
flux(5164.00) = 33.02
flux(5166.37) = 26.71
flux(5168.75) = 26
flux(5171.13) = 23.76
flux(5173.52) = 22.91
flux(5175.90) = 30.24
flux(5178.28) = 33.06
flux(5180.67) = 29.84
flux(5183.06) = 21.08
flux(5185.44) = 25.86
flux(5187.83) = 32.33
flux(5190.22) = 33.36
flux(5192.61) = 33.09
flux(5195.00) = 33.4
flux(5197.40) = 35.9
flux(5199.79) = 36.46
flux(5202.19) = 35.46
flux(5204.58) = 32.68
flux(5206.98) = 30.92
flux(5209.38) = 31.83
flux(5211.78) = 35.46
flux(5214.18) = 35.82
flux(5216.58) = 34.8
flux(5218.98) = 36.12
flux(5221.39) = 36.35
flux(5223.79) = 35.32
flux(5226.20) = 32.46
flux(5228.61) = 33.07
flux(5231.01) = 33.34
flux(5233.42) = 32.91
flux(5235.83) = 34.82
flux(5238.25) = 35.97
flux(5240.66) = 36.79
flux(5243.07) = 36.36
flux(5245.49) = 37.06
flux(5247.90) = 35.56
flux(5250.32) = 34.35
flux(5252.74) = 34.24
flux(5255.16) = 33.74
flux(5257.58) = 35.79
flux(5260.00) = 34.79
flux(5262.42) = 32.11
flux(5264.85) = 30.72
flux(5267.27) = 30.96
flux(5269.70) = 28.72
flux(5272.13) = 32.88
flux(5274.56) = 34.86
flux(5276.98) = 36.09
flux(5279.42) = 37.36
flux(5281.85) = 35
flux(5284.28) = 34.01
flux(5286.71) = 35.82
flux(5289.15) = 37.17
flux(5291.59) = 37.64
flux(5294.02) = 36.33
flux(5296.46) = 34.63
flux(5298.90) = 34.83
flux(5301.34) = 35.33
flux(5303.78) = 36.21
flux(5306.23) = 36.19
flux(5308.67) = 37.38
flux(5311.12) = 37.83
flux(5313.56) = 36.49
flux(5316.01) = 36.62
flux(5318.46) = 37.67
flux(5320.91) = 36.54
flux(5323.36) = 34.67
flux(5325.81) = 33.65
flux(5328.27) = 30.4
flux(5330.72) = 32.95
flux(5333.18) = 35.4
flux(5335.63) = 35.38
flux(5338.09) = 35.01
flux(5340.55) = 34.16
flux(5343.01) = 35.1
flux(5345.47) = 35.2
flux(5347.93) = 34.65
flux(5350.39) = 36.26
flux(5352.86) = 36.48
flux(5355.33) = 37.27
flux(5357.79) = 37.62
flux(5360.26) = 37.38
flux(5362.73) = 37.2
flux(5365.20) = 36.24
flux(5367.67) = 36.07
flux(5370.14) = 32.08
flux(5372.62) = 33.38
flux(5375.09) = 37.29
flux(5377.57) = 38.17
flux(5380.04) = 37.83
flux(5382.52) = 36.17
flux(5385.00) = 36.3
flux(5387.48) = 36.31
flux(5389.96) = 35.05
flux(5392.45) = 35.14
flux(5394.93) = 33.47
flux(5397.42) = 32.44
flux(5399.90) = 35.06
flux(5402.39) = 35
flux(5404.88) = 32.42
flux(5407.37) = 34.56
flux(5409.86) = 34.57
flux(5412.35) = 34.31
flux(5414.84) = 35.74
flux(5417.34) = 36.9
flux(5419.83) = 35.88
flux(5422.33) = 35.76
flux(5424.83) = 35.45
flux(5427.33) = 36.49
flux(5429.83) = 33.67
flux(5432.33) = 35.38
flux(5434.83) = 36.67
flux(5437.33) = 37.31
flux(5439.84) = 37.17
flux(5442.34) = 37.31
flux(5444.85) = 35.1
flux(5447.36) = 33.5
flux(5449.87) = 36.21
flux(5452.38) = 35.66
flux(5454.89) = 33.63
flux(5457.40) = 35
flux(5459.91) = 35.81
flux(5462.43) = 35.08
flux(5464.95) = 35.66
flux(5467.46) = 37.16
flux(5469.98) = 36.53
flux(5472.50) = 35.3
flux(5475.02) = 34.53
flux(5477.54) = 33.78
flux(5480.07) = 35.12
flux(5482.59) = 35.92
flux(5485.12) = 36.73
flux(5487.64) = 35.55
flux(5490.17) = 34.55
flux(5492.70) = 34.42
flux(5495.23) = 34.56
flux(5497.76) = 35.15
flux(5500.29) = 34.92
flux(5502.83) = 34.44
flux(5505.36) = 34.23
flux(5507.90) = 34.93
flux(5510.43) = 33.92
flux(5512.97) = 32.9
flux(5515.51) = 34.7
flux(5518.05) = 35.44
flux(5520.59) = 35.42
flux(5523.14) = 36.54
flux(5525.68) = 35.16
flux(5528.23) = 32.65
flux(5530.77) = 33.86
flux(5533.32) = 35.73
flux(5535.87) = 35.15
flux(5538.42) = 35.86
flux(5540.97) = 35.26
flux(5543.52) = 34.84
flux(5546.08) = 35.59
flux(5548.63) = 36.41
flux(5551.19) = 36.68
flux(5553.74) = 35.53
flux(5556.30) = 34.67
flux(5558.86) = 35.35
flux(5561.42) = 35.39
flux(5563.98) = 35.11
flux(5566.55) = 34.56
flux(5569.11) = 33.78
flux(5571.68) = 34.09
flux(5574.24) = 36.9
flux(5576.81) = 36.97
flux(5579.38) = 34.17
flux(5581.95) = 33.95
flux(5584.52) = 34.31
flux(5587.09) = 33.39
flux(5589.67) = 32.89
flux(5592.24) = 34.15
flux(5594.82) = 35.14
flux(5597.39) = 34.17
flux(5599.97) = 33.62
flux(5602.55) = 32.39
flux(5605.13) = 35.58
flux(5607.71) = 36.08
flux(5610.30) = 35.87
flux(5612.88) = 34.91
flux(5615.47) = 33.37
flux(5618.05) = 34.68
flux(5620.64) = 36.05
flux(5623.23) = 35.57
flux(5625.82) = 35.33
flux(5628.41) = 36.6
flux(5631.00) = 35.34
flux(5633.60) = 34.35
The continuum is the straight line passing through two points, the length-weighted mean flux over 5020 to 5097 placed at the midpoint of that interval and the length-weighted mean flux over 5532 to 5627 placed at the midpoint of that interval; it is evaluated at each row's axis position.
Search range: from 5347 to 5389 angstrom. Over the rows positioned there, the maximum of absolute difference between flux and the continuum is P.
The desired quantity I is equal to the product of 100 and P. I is 327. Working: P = 3.3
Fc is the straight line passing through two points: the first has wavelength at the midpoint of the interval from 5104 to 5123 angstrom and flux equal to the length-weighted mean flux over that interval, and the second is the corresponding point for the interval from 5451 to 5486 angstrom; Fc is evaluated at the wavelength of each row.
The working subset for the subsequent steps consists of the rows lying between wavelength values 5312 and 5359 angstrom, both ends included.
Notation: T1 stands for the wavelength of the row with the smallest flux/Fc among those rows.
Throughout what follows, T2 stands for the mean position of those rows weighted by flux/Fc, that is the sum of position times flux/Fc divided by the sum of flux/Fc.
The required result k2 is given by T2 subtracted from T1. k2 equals -7.5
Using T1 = 5328.27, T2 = 5335.8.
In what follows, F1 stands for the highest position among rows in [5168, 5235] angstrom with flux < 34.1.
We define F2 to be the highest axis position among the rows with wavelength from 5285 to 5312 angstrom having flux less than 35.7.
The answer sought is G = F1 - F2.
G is -67.9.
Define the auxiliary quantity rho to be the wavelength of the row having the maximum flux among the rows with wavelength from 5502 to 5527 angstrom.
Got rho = 5523.14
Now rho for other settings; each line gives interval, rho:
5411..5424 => 5417.34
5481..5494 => 5485.12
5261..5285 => 5279.42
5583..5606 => 5605.13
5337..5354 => 5352.86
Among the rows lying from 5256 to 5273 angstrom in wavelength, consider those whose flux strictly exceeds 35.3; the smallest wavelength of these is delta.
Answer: 5257.58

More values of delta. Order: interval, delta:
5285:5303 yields 5286.71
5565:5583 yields 5574.24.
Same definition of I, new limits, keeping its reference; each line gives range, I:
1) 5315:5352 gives 449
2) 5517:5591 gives 229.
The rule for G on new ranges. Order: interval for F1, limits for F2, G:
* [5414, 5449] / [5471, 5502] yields -52.9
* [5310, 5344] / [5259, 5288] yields 46.4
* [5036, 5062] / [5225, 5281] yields -223.5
